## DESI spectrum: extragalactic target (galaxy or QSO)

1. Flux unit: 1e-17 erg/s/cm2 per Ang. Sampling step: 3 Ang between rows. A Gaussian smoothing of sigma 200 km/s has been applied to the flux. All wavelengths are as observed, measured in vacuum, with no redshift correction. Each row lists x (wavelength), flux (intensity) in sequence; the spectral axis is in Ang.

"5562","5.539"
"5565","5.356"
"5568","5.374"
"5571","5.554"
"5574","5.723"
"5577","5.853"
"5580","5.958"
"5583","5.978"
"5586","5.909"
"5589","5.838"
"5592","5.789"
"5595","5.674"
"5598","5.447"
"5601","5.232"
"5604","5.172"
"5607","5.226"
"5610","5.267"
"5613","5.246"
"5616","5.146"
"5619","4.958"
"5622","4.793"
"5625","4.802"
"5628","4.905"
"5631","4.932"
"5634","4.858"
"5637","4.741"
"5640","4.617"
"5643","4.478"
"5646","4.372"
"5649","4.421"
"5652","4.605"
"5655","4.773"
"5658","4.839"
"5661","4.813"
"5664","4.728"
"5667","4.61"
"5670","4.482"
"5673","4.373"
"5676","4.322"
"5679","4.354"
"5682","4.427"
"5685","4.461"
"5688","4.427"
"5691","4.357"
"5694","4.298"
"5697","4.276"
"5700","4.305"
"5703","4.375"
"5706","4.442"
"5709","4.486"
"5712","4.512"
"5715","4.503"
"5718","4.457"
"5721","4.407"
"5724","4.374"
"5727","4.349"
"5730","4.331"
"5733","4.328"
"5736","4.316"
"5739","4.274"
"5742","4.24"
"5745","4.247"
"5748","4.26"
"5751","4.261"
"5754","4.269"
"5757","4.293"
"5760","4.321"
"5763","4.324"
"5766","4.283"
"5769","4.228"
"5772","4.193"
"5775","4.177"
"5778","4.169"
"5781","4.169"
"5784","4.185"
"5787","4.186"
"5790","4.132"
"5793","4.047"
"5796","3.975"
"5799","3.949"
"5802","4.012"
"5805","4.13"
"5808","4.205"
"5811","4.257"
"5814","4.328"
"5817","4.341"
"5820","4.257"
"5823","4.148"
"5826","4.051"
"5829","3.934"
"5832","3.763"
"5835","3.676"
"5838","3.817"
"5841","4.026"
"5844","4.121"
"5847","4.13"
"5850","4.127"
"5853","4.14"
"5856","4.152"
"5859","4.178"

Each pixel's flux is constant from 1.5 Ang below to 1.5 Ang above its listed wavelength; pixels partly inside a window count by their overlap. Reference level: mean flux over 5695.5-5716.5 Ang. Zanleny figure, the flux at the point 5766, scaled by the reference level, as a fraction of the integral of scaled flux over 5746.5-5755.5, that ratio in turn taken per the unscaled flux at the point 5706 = 0.0251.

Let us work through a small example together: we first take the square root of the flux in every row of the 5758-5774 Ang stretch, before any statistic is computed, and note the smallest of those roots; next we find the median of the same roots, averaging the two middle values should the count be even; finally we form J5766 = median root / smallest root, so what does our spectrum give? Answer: 1.01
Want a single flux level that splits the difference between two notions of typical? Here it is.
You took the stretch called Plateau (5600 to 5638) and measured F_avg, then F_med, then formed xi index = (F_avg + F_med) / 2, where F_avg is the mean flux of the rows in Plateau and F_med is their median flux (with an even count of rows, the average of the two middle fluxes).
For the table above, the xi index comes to 4.99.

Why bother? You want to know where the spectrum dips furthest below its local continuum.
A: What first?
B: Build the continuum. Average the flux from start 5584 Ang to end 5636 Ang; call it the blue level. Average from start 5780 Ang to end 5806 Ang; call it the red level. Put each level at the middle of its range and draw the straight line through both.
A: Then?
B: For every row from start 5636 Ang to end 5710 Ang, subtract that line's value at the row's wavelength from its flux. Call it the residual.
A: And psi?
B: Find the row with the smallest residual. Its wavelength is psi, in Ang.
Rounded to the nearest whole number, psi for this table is 5646 Ang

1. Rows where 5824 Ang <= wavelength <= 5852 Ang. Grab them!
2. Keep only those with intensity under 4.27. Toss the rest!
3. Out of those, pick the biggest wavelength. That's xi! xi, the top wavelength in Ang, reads 5850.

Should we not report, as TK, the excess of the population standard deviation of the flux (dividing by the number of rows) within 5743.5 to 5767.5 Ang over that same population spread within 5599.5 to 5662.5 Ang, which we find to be -0.24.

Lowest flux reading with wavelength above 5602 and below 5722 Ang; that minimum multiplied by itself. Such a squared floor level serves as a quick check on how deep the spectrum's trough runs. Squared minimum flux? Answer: 18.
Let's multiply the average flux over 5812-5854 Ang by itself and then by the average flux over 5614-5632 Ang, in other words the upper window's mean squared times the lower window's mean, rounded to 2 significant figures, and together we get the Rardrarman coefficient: 81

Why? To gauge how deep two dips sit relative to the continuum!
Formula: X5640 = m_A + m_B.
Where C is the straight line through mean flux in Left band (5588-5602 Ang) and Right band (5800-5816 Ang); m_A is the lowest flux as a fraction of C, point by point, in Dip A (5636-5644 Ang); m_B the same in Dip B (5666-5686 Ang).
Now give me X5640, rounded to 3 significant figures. 1.70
